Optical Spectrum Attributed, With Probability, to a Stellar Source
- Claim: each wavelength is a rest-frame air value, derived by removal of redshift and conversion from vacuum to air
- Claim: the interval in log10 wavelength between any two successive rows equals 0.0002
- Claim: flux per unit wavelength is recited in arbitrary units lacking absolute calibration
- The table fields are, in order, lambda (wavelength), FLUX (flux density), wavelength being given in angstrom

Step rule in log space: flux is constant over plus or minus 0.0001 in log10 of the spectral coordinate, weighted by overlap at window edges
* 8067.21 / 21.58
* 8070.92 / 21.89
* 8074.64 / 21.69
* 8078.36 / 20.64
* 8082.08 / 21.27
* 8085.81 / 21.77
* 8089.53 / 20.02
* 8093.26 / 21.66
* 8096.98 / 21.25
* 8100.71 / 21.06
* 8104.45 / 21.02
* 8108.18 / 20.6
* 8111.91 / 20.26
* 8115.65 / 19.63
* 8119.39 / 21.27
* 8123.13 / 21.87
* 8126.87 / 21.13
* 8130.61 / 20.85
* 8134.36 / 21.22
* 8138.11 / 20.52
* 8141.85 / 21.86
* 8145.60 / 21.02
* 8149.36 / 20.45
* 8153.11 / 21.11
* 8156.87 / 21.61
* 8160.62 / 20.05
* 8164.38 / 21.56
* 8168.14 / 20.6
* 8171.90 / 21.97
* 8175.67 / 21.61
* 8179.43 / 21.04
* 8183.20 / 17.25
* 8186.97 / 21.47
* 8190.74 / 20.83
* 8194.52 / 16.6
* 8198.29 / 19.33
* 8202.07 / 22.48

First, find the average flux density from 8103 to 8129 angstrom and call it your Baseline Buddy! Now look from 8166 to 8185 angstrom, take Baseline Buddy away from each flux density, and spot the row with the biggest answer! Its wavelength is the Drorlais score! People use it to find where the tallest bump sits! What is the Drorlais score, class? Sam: 8171.90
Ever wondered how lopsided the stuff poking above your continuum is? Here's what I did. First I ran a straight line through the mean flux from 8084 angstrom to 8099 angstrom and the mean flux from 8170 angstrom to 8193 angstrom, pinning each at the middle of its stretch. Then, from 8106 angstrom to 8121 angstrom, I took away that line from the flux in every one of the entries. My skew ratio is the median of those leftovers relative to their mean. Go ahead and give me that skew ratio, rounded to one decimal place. 1.0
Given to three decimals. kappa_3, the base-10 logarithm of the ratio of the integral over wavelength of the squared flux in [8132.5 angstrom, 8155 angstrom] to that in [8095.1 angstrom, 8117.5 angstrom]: 0.018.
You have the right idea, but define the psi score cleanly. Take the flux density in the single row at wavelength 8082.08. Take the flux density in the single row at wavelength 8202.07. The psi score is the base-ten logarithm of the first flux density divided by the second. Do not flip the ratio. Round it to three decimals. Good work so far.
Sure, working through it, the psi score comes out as -0.024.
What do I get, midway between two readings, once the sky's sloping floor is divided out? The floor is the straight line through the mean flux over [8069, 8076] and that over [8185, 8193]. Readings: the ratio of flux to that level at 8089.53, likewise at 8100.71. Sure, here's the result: 0.95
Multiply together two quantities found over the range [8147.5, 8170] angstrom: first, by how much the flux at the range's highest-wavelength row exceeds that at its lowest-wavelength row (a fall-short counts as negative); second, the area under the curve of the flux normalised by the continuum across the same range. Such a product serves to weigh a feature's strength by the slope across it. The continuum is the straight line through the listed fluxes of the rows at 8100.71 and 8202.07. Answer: 3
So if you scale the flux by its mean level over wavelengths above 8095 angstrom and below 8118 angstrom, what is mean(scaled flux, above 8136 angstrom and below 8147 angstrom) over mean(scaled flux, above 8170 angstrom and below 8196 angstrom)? 1.05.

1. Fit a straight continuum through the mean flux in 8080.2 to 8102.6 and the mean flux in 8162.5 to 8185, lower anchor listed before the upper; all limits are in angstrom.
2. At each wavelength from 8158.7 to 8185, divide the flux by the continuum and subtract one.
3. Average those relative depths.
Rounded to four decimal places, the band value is -0.0049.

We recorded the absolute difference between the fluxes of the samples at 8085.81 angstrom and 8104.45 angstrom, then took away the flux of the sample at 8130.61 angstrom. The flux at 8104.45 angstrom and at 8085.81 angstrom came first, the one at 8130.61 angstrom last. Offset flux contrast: -20.1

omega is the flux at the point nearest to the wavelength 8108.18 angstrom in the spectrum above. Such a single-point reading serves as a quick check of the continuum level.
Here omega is 20.6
